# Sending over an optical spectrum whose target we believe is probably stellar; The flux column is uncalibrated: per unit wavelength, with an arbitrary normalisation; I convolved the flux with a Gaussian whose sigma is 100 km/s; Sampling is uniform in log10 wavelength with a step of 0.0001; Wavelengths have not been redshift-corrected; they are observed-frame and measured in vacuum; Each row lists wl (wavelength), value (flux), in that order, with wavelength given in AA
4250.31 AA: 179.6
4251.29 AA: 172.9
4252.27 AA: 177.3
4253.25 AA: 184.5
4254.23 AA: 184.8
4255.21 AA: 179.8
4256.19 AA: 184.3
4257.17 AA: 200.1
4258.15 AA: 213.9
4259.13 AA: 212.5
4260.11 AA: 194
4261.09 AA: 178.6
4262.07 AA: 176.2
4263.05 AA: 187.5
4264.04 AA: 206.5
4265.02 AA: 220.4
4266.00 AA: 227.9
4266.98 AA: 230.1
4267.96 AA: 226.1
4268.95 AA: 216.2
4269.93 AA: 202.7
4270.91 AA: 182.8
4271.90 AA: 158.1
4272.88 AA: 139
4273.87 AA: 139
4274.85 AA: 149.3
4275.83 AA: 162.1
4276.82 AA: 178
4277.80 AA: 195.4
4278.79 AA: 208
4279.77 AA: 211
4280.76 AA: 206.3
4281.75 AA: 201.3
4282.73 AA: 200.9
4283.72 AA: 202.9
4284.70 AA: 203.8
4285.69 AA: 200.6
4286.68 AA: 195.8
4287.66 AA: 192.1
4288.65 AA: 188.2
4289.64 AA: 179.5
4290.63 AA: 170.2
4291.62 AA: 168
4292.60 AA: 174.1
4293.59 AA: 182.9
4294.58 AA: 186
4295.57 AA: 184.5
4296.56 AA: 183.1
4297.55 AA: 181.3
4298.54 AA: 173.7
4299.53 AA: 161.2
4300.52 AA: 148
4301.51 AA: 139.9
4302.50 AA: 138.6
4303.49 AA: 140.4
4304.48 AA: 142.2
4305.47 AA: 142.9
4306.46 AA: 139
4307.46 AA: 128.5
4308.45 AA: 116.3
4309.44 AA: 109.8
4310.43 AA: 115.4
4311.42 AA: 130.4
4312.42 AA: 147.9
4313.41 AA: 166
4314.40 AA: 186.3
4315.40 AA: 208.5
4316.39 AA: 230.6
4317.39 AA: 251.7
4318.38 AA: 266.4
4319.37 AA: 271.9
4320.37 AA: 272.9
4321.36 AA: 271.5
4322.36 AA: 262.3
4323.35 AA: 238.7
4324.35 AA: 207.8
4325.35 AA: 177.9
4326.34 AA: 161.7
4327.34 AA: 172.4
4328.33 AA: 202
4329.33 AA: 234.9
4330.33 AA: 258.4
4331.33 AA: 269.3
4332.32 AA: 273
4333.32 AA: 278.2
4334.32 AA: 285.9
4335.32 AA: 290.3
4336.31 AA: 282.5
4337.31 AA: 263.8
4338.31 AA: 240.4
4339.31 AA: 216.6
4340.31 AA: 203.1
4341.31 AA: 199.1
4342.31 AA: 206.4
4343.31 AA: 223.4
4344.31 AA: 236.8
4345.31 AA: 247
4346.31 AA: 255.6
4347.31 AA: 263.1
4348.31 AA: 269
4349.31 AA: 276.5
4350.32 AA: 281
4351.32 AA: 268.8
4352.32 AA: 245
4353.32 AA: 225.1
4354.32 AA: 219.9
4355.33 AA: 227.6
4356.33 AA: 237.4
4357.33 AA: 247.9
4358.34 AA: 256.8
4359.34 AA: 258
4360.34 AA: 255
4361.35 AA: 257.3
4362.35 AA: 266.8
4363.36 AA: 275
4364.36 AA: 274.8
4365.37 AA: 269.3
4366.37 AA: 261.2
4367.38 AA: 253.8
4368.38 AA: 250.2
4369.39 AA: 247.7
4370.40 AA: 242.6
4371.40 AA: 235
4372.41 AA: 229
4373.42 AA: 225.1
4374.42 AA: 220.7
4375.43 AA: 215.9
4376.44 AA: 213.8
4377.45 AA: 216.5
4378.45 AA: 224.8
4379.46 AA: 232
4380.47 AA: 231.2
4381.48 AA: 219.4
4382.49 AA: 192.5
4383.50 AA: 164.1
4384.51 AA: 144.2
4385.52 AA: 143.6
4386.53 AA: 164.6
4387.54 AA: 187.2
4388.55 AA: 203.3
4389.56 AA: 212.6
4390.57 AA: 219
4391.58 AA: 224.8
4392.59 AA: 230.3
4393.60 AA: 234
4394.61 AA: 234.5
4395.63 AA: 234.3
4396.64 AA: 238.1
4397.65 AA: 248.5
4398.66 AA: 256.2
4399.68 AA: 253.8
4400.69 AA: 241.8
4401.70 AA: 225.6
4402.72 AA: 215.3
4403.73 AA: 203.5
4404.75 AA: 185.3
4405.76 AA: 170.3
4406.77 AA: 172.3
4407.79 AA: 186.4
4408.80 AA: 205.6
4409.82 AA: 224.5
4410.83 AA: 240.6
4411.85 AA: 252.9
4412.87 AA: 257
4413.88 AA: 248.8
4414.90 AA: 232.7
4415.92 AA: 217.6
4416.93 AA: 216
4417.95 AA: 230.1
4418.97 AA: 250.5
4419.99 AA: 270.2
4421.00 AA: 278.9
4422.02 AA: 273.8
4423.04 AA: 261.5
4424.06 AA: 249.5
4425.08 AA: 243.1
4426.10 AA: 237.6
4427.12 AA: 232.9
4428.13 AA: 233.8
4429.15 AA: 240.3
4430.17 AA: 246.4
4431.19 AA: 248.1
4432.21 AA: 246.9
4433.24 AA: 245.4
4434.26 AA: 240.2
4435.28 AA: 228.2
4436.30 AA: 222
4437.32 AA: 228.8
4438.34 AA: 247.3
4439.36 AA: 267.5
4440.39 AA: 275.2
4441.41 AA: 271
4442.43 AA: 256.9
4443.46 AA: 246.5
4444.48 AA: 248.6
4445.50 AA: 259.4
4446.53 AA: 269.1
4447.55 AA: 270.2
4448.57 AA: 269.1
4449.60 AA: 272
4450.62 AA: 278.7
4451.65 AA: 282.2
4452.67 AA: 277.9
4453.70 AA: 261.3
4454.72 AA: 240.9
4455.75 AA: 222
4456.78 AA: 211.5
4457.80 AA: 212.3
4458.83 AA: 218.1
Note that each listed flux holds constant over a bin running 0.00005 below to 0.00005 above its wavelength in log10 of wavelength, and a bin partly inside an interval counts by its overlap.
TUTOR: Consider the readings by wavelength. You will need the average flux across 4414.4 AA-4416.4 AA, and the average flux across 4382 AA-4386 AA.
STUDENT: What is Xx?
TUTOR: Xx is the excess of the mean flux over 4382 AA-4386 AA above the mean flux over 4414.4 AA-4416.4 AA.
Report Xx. -64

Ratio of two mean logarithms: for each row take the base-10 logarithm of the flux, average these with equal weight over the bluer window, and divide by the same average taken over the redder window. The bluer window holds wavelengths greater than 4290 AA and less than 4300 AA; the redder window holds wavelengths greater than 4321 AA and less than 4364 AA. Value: 0.94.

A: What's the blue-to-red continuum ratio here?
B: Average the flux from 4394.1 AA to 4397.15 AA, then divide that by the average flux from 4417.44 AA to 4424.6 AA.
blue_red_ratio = 0.91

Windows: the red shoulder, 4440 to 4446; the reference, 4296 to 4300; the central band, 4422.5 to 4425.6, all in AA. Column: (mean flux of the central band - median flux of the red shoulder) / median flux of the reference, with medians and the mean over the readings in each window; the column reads 0.0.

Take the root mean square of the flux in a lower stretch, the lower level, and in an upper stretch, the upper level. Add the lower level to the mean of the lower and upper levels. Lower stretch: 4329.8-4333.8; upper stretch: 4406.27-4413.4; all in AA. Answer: 516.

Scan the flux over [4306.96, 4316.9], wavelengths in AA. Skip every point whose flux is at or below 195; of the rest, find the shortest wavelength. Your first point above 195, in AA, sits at 4315.40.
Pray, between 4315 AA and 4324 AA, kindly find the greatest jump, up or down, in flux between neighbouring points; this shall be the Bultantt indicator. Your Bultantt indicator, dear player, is 23.6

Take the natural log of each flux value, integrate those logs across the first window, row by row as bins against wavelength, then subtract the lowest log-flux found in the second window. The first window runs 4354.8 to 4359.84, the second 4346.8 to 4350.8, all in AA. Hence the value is 22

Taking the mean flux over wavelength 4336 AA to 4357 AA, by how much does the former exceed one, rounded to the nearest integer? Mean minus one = 241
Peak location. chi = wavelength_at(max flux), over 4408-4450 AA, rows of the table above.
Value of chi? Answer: 4421.00 AA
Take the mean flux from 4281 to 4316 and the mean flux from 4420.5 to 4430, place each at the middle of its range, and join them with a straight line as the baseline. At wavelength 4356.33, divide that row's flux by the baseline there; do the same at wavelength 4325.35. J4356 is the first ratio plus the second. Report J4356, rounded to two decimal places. 2.12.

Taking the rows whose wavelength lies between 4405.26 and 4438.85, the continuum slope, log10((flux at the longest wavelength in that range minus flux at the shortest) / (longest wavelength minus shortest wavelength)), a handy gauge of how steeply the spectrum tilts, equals 0.37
